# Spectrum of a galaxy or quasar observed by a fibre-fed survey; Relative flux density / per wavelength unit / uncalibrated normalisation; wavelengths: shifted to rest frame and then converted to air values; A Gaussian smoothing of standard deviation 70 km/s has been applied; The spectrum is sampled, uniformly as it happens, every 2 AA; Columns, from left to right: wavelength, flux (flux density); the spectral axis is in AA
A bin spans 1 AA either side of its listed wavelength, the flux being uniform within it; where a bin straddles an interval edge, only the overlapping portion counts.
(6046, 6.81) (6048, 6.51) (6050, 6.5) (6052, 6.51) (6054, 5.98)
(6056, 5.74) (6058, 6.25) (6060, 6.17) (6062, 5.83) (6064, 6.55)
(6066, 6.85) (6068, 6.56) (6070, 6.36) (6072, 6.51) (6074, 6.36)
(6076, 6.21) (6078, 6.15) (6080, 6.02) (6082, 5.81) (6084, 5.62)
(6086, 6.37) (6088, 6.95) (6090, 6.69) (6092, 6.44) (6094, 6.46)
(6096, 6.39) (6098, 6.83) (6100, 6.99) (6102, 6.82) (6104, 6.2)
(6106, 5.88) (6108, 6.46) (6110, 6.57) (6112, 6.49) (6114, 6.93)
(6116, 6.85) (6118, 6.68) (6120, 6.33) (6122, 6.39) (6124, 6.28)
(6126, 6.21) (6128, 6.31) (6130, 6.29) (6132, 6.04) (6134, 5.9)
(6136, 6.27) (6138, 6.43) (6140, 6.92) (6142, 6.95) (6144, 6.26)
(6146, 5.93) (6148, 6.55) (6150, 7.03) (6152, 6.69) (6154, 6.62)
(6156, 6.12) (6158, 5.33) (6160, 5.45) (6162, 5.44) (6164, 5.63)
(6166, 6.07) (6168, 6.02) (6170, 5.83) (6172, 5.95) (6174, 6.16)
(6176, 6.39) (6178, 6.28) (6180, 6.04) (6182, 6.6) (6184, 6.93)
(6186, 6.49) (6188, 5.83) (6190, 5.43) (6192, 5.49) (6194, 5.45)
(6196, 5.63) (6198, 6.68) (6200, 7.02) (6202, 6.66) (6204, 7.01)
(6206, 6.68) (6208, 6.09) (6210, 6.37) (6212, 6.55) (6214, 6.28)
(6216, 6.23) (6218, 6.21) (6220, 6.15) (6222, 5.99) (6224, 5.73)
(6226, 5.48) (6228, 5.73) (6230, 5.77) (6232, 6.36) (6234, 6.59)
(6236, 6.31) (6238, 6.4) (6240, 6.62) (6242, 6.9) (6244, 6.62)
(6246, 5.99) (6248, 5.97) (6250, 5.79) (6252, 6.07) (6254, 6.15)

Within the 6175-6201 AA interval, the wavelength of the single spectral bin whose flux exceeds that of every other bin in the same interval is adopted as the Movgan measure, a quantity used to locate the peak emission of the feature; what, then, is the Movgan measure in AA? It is 6200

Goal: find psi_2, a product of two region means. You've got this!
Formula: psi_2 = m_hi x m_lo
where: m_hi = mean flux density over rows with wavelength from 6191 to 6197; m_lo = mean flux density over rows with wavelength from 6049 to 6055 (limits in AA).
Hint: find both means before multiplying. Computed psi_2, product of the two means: 35.0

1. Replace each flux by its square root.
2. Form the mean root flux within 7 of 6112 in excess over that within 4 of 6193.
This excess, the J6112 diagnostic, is 0.21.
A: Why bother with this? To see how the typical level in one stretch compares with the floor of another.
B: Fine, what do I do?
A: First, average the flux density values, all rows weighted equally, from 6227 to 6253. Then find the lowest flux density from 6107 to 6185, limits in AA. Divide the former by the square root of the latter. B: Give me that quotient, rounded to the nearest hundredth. 2.70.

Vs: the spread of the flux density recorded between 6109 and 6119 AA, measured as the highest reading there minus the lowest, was 0.44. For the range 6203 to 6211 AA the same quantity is 0.92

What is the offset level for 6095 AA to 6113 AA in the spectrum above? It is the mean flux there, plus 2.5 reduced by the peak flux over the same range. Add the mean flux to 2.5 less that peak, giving 2.02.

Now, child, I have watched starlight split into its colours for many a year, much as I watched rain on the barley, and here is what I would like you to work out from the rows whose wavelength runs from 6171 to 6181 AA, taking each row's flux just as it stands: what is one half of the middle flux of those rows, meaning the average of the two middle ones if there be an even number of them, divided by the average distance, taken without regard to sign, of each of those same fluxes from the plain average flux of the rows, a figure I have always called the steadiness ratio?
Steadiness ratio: 23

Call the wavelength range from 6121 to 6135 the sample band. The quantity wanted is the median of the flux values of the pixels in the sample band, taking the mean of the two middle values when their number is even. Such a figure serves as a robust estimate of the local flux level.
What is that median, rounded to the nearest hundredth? 6.28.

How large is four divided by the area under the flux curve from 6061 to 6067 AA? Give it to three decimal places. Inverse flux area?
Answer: 0.104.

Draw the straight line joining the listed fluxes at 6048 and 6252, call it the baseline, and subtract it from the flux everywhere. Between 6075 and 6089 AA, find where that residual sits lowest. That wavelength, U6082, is 6084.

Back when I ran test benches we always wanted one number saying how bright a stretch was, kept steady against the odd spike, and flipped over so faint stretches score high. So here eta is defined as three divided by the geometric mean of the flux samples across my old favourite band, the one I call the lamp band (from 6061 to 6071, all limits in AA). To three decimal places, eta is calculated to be 0.467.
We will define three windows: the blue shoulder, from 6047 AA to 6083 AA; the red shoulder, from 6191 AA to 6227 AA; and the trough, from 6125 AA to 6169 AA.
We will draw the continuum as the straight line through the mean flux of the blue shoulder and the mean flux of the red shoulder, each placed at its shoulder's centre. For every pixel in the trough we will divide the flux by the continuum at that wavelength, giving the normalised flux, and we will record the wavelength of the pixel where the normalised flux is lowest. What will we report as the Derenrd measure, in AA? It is 6158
